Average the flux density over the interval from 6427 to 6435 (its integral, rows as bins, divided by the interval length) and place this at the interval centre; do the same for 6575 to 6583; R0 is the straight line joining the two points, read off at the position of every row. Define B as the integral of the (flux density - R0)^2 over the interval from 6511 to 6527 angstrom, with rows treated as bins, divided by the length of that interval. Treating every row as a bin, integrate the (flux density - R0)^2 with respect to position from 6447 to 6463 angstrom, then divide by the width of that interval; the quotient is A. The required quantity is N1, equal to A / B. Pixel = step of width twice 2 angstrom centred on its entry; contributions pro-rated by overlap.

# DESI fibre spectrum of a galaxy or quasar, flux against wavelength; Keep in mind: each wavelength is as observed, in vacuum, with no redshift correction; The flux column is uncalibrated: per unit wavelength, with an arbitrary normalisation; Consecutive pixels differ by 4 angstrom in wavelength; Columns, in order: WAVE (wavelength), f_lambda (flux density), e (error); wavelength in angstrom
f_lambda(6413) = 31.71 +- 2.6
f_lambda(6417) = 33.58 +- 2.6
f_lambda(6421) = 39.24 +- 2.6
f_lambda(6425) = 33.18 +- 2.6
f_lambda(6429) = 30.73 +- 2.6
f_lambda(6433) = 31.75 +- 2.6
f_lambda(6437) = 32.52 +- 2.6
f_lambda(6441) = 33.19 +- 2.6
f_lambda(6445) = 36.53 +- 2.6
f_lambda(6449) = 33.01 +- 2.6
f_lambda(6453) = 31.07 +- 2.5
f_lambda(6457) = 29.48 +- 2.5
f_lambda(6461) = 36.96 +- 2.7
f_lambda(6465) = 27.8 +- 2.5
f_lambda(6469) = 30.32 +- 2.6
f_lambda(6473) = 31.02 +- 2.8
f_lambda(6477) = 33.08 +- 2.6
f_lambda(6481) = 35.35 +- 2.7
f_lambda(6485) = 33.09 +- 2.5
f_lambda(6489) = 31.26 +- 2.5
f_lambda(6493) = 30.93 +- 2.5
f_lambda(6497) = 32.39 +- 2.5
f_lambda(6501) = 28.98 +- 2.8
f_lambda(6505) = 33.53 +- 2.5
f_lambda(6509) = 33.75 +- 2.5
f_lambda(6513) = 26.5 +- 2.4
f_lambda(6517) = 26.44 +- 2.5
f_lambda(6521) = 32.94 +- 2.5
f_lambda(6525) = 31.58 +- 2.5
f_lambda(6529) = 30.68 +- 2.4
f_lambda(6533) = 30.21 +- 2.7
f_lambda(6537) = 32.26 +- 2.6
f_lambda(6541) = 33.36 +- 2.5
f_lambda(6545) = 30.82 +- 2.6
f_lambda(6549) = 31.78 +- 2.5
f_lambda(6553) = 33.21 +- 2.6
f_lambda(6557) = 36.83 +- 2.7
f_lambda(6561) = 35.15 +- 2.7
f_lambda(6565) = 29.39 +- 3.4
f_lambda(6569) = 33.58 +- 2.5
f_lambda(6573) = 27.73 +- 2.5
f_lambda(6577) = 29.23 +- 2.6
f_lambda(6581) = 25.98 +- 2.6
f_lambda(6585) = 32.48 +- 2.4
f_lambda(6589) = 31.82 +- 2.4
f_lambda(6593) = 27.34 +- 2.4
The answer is 1.3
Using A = 12.0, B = 9.2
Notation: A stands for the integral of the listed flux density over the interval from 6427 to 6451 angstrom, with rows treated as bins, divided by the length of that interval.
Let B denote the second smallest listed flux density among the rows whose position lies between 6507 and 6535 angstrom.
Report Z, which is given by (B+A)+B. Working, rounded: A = 33.0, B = 26.5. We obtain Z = 86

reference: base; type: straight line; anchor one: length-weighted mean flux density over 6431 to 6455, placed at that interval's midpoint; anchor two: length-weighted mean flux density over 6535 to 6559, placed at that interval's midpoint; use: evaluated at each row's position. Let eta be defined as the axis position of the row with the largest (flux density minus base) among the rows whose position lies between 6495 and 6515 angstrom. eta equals 6509 angstrom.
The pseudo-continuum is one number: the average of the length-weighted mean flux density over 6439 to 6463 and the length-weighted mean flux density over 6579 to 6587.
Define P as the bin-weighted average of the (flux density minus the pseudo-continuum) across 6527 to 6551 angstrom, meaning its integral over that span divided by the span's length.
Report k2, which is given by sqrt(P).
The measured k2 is 0.47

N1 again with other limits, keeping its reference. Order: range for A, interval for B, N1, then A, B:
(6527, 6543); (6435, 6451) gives 1.0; 10.5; 10.9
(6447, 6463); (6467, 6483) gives 1.3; 12.0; 9.5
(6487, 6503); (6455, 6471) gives 0.2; 2.9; 12.4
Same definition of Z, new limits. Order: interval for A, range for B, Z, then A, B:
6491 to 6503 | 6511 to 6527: 84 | 30.8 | 26.5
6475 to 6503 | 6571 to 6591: 88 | 32.2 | 27.73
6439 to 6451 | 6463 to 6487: 95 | 34.2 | 30.32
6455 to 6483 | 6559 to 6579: 90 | 32.0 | 29.23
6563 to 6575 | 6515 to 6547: 91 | 30.2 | 30.21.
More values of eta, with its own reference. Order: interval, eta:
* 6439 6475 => 6461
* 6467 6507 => 6481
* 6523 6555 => 6541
